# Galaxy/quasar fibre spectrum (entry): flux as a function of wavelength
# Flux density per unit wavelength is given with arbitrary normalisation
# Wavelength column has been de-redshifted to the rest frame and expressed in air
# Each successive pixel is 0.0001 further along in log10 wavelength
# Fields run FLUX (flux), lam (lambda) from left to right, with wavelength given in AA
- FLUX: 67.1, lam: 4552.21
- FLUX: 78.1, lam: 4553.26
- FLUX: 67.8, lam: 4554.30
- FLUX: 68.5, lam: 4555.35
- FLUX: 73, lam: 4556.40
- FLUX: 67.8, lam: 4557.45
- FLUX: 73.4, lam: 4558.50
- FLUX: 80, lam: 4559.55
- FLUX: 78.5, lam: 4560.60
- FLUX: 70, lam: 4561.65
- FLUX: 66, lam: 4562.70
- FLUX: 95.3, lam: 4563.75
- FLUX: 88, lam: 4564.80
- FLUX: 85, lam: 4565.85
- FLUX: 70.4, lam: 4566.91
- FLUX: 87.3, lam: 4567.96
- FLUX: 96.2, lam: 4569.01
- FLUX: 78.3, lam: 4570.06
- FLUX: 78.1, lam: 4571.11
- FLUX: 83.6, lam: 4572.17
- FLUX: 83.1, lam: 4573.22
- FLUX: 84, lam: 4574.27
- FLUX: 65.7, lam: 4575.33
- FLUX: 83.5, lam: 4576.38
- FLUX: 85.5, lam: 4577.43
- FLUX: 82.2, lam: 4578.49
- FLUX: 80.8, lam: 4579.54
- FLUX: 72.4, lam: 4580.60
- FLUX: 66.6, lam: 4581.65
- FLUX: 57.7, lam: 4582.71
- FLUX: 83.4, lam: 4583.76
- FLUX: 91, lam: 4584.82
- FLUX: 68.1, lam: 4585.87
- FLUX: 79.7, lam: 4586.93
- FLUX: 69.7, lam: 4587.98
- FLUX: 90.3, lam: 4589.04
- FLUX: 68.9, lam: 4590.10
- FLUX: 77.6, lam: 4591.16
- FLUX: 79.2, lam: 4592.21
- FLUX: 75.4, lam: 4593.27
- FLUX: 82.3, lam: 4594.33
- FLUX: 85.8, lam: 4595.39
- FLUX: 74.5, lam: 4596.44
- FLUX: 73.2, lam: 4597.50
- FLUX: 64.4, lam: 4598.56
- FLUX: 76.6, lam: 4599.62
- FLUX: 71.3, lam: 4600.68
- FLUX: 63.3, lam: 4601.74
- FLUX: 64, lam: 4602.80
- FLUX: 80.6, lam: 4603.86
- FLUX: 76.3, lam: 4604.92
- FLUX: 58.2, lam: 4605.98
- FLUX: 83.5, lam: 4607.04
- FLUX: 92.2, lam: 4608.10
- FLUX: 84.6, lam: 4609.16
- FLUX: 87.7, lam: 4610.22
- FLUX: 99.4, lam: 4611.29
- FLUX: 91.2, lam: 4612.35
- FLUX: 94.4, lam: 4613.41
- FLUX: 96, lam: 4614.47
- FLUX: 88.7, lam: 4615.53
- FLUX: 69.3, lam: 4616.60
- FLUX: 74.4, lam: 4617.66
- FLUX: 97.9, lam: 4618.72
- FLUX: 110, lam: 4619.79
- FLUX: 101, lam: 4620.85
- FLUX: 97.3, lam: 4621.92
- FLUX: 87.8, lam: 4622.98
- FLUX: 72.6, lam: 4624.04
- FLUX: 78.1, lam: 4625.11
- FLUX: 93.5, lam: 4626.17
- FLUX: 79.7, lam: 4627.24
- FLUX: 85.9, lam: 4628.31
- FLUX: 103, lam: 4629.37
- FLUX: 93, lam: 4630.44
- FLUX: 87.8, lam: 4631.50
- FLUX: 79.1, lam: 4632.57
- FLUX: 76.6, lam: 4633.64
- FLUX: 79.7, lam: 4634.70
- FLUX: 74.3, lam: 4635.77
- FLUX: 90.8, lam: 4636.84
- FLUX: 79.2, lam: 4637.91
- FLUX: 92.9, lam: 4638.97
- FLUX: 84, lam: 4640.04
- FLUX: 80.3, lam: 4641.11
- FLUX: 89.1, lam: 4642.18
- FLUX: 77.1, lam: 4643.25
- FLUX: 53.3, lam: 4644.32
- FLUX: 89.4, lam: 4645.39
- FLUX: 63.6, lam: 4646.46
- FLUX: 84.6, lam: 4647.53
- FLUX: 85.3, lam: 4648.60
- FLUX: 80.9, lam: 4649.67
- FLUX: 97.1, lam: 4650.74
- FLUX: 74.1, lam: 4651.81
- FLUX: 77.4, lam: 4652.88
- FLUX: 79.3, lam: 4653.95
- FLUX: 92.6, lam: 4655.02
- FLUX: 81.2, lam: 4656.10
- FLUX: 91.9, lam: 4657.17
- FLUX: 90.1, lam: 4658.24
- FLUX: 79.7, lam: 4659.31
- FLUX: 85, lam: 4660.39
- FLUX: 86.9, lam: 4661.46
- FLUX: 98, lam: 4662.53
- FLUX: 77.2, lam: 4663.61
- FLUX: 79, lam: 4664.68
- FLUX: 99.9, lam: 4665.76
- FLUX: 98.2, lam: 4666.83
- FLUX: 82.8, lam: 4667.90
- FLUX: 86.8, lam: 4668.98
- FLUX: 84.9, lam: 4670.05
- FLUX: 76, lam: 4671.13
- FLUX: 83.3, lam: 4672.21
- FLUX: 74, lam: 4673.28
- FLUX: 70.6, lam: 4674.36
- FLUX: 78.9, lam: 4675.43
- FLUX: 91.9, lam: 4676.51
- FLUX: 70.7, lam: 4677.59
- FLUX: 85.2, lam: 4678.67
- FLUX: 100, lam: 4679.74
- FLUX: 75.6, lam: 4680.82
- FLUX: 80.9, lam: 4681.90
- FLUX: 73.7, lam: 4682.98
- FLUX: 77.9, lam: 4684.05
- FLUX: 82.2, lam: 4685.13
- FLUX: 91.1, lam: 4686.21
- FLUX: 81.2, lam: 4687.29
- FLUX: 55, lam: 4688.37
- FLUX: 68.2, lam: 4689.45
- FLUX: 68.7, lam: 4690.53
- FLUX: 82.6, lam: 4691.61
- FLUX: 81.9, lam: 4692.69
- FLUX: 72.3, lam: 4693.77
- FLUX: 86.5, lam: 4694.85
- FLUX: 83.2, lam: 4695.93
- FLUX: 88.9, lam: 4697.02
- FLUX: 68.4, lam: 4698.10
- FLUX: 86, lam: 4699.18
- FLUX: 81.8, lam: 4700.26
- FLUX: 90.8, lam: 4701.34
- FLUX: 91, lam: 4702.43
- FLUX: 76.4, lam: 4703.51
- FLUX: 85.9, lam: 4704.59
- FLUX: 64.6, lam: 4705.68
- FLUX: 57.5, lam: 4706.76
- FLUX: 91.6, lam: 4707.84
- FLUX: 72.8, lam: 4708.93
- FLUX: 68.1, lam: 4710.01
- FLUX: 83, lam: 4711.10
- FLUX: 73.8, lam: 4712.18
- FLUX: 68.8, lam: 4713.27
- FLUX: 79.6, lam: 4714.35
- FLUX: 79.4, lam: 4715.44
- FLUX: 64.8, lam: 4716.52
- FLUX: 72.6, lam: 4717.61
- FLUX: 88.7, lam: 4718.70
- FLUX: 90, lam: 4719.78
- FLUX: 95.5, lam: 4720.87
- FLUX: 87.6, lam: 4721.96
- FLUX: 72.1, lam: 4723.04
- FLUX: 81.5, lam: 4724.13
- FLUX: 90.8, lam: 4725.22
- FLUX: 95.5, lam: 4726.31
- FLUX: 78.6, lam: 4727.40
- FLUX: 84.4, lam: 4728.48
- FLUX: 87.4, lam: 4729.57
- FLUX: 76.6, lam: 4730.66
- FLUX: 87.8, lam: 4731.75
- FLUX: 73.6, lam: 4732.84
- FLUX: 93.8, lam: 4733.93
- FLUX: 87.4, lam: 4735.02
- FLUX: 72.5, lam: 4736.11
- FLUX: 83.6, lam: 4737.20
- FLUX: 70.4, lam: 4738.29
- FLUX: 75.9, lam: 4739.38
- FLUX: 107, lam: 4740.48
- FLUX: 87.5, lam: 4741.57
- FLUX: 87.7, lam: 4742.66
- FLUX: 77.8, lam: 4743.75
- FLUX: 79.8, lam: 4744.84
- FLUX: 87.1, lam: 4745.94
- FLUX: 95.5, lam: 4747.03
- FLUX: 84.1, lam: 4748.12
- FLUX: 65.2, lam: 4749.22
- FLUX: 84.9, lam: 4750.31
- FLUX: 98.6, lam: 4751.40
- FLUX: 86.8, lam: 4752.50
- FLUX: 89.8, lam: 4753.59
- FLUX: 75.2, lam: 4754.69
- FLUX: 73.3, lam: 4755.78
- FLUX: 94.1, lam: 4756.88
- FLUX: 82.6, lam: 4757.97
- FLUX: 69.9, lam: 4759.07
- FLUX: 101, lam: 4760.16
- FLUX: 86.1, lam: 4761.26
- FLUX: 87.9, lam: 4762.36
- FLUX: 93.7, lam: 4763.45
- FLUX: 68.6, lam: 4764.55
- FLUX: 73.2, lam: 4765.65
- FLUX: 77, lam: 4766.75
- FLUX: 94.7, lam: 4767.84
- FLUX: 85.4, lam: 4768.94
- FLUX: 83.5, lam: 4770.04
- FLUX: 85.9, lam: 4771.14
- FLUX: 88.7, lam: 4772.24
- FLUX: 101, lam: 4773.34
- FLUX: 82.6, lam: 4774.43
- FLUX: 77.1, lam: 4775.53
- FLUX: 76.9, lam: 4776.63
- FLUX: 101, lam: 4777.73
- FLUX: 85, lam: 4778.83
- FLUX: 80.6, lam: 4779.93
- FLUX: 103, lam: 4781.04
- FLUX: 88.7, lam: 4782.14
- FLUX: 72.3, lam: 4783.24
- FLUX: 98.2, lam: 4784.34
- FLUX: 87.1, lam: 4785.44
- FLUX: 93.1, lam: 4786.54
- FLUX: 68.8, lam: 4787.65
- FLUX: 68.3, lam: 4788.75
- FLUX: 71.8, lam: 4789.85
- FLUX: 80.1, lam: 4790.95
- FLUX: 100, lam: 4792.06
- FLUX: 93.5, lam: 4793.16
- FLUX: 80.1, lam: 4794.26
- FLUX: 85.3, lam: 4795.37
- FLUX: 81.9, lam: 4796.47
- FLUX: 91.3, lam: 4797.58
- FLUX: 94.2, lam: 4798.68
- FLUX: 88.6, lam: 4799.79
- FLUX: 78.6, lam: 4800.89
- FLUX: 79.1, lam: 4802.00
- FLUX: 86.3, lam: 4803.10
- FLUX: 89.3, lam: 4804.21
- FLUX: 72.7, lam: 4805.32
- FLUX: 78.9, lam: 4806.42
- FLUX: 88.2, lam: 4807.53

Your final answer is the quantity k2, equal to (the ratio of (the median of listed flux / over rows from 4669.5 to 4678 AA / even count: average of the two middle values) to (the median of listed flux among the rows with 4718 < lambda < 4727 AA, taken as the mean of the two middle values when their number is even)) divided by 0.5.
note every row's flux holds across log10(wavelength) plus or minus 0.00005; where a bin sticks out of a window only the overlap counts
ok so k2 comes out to 1.73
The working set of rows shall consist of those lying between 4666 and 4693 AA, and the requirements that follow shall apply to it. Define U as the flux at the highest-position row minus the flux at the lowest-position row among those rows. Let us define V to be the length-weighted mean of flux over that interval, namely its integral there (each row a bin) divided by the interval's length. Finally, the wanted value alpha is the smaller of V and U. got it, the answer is -16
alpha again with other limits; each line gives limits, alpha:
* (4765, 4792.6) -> 27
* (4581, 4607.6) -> 17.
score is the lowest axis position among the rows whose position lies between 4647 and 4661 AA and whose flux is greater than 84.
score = 4647.53 AA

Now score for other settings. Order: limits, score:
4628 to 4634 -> 4628.31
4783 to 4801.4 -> 4784.34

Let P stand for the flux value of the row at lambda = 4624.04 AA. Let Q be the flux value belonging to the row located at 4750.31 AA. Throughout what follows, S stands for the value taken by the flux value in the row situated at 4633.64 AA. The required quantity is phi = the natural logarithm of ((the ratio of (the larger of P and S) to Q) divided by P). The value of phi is -4.39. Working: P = 72.6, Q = 84.9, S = 76.6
